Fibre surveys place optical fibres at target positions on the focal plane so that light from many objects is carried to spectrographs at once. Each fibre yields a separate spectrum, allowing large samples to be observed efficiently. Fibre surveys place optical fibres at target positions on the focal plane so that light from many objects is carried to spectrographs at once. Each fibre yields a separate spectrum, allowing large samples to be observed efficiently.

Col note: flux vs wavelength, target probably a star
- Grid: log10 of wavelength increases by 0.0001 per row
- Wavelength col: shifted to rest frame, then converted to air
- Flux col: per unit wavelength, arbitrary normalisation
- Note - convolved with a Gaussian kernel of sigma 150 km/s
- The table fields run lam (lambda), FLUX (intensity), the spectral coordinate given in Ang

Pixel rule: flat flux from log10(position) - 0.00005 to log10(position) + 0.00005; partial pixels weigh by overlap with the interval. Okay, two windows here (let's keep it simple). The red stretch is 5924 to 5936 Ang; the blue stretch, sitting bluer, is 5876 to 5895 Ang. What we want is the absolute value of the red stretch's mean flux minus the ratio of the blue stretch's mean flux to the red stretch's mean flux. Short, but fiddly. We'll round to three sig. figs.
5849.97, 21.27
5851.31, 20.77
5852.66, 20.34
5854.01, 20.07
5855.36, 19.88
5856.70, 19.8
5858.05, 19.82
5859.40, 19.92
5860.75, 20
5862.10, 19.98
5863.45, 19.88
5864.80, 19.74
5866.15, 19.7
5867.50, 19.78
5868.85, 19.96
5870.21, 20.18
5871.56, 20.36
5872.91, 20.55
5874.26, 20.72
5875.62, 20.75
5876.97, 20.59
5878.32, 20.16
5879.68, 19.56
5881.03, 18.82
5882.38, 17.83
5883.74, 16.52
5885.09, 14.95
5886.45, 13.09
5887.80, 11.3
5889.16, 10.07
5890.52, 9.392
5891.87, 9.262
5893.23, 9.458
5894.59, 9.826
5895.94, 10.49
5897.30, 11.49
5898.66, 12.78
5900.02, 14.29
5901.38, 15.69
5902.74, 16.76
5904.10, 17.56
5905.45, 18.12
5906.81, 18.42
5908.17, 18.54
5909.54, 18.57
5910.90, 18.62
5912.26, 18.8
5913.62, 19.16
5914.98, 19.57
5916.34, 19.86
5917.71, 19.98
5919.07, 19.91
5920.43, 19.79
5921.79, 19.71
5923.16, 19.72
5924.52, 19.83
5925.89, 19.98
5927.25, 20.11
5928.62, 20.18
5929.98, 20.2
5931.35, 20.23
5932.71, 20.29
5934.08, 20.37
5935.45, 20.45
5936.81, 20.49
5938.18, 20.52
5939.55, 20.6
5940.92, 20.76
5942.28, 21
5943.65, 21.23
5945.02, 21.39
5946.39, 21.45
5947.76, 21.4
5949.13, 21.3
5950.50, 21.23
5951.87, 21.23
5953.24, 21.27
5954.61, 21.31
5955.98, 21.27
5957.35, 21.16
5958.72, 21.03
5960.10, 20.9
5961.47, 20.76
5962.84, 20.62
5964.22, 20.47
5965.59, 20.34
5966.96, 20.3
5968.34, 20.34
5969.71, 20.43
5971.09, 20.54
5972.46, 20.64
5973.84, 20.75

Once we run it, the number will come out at 19.5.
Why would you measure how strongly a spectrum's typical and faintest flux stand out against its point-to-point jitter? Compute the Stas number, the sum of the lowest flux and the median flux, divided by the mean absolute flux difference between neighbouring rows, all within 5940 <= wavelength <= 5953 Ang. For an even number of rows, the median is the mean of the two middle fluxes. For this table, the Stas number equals 369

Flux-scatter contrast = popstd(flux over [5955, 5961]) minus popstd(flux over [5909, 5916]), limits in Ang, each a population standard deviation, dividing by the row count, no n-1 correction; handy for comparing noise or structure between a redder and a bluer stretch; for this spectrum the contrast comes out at -0.24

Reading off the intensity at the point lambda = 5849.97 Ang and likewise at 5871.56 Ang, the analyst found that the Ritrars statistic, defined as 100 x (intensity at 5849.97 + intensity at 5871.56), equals 4163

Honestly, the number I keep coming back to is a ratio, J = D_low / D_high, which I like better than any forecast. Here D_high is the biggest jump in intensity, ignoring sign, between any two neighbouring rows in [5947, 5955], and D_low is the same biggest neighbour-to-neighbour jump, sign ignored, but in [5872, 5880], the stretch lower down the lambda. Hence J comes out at 6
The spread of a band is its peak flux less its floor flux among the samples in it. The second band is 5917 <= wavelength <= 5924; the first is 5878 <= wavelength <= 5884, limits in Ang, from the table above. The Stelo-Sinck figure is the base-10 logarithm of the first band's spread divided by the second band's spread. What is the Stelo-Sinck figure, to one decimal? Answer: 1.1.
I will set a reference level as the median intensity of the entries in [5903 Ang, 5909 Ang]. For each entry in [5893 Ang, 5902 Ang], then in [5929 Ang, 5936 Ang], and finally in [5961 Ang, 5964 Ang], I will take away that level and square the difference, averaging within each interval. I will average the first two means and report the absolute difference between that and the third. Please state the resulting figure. 18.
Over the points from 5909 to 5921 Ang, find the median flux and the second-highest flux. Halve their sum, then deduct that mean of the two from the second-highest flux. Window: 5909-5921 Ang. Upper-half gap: 0.17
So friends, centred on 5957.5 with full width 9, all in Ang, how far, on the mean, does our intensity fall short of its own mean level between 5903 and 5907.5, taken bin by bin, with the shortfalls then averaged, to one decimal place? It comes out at -3.1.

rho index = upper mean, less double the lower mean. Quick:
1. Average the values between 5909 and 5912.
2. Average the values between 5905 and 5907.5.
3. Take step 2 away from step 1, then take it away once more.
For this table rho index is -17.9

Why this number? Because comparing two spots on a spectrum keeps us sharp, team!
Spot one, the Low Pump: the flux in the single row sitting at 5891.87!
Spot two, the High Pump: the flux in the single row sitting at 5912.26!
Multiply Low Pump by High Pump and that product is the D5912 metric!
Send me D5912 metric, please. 174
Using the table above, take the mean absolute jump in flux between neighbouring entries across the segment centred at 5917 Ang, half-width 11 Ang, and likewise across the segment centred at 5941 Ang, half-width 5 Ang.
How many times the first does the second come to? 1.0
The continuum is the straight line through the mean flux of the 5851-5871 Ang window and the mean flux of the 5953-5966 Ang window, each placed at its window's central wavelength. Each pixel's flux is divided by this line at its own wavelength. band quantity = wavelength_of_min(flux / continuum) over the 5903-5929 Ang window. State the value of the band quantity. 5904.10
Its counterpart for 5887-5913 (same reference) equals 5891.87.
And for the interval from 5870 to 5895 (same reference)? 5891.87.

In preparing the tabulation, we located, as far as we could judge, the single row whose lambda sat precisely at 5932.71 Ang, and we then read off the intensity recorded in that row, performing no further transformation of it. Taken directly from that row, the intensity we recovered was 20.29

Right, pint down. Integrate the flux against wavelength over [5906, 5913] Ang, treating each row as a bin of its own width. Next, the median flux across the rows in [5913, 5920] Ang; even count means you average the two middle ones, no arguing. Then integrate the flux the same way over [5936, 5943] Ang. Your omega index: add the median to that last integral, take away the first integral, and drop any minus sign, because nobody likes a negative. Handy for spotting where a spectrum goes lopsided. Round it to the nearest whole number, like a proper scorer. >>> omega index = 35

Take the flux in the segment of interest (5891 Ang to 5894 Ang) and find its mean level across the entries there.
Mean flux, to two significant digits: 9.4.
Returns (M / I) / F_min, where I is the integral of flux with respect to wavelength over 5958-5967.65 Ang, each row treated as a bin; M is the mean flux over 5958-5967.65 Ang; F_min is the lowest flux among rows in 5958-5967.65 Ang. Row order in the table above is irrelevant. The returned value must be 0.005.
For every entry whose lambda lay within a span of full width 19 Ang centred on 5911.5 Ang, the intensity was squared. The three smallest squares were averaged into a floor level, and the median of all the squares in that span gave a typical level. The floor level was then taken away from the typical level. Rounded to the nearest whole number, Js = 44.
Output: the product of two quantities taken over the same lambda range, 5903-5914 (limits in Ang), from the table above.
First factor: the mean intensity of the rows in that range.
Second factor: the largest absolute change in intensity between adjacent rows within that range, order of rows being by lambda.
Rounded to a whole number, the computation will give 10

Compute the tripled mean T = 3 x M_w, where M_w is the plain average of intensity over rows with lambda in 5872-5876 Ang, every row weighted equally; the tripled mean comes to 62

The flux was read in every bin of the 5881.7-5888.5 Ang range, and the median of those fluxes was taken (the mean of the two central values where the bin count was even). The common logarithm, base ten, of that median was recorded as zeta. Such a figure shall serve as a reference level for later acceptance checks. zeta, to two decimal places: 1.17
